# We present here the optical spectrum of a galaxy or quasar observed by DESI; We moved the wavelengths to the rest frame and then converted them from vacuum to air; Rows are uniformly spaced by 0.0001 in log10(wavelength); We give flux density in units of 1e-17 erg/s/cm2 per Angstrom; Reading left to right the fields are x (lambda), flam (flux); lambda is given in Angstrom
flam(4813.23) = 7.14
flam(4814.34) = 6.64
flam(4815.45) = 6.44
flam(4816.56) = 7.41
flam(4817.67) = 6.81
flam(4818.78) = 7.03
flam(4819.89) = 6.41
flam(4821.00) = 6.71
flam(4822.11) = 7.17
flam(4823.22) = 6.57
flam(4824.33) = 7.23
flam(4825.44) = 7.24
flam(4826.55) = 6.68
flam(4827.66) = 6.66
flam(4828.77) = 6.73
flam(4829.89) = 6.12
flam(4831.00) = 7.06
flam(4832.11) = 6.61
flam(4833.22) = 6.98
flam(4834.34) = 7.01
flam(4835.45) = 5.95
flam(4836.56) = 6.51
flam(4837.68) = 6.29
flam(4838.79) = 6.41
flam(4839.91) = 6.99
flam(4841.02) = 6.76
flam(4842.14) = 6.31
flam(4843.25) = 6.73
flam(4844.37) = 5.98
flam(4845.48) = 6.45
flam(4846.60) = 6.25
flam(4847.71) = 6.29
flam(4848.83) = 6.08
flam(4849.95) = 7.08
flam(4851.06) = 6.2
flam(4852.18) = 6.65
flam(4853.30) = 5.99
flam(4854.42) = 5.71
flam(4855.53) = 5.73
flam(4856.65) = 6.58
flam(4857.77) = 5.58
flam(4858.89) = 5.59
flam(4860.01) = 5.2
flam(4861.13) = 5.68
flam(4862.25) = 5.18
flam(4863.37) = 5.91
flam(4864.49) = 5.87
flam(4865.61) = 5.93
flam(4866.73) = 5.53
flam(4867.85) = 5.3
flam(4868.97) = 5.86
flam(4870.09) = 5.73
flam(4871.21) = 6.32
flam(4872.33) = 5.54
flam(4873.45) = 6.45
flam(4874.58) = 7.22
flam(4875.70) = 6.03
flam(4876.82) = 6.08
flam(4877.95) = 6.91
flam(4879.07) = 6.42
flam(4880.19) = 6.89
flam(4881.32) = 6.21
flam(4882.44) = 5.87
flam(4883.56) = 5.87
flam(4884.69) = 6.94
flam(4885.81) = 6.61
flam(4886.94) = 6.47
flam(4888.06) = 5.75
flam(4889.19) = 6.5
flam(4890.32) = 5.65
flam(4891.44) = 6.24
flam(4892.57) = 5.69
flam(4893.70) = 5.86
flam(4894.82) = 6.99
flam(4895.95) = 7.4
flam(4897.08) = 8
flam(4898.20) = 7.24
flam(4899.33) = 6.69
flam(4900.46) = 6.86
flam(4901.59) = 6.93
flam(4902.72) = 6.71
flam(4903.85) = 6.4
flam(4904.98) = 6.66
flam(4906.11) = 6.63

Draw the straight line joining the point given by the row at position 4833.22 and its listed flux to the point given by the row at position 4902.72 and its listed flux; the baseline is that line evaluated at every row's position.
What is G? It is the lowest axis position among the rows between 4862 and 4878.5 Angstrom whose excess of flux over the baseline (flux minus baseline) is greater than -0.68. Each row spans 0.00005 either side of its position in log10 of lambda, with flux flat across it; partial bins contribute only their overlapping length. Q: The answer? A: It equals 4871.21 Angstrom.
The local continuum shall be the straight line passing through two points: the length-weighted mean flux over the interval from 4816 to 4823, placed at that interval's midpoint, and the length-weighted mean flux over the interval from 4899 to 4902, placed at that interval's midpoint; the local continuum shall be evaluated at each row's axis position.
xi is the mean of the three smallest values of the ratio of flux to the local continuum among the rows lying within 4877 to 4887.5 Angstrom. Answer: 0.874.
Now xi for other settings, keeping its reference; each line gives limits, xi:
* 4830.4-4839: 0.903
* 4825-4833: 0.938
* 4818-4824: 0.951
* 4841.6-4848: 0.898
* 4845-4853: 0.898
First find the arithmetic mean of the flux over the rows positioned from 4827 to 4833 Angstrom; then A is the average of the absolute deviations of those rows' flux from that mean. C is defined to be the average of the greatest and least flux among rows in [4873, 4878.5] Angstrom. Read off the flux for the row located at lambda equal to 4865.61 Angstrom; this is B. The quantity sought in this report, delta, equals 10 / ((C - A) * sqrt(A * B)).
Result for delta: 1.38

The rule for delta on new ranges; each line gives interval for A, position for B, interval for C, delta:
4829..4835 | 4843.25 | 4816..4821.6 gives 1.04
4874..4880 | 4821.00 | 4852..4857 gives 1.03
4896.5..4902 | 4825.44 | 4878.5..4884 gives 1.00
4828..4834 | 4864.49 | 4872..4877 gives 1.30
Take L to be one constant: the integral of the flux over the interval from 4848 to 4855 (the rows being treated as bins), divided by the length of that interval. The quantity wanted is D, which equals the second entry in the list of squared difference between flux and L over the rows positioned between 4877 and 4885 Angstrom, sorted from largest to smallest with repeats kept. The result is 0.39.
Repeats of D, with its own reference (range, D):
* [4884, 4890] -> 0.28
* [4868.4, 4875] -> 0.55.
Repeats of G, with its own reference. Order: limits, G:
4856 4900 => 4856.65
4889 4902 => 4889.19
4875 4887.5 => 4877.95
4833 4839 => 4833.22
